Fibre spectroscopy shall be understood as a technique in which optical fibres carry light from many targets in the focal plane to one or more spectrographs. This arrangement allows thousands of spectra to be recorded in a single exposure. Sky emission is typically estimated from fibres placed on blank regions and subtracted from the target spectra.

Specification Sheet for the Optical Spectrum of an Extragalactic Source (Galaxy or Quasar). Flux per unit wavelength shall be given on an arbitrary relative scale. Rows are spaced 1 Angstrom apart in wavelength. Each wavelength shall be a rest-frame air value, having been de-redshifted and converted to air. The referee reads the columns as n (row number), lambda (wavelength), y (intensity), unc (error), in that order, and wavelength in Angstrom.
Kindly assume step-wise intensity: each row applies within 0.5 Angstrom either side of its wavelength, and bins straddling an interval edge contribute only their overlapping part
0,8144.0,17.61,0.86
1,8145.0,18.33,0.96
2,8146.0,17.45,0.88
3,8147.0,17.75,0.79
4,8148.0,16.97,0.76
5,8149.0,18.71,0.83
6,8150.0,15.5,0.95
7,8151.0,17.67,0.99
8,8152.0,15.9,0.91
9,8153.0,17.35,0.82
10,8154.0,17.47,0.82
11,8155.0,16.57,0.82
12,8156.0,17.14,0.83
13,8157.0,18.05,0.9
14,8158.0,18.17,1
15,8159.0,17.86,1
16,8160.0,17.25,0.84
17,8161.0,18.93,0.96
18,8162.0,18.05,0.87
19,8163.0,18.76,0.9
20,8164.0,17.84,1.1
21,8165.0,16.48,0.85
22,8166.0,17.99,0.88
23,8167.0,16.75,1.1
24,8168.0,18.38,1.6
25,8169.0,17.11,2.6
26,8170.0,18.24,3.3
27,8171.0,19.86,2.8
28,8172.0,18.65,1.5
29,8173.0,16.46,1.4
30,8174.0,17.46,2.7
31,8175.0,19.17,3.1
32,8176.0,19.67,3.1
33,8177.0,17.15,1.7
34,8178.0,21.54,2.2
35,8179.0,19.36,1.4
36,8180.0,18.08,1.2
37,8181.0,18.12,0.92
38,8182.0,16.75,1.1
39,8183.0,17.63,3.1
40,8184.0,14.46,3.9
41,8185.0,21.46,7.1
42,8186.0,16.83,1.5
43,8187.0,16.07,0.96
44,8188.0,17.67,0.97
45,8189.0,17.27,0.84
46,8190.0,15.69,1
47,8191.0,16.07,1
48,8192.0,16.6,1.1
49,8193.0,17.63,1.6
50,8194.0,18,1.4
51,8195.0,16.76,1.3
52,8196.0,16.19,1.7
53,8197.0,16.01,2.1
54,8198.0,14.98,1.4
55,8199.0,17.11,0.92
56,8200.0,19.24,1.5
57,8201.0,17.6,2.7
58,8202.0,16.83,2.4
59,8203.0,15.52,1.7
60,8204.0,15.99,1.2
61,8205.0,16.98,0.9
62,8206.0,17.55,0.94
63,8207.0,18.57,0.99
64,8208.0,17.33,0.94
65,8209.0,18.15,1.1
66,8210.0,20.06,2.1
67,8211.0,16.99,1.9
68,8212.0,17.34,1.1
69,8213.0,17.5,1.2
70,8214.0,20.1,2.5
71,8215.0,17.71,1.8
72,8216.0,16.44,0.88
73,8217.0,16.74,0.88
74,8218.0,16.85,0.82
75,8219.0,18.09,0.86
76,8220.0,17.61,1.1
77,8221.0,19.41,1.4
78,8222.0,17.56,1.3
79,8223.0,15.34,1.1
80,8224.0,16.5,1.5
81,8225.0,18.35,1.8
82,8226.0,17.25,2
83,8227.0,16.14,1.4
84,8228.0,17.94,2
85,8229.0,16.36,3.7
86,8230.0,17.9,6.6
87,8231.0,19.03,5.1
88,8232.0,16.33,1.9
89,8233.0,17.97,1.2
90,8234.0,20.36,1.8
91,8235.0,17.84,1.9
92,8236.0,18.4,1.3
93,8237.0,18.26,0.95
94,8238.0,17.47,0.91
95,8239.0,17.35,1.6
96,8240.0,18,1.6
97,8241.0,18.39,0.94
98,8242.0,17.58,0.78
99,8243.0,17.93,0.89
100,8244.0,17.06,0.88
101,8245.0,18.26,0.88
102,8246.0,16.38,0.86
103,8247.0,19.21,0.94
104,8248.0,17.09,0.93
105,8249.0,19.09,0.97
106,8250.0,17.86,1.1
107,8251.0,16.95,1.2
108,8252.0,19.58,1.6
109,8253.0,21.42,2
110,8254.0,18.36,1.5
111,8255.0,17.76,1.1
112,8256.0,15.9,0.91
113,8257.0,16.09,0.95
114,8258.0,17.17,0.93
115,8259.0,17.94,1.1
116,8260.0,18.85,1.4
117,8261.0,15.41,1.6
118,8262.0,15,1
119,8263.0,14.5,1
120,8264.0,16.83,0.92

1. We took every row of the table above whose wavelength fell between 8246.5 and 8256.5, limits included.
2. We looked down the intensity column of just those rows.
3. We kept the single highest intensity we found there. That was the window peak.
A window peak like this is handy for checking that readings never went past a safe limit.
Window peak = 21.42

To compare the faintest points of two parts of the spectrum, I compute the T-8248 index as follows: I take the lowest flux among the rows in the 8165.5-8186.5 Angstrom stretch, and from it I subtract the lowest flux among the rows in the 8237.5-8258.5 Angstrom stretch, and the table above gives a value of -1.44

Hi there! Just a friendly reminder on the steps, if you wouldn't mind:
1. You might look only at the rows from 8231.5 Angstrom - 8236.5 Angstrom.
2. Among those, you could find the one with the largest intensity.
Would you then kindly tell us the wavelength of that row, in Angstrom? 8234.0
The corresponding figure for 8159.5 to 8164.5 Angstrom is 8161.0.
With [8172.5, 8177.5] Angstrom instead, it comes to 8176.0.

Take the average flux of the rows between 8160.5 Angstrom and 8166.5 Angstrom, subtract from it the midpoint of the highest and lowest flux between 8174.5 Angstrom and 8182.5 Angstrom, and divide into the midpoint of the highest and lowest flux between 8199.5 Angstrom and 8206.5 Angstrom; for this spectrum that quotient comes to -15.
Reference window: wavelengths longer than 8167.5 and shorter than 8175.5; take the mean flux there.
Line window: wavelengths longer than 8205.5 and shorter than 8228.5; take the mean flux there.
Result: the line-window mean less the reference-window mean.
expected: -0.53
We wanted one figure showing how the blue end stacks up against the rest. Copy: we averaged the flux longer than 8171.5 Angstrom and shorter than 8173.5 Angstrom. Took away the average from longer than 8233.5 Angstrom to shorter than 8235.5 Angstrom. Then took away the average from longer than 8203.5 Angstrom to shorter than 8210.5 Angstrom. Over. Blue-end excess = -19.3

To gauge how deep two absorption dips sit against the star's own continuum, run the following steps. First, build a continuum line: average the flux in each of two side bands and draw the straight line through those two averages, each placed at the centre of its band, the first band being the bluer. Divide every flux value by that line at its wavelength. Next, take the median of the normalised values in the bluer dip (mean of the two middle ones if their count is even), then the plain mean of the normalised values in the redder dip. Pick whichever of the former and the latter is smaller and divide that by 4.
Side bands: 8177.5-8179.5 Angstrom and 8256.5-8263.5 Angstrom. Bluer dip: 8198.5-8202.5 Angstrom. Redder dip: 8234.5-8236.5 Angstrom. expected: 0.224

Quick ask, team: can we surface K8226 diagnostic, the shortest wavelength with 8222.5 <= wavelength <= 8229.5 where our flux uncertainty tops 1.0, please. 8223.0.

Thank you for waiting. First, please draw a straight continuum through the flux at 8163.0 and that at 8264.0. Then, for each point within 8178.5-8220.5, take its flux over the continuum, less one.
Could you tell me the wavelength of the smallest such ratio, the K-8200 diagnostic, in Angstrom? 8184.0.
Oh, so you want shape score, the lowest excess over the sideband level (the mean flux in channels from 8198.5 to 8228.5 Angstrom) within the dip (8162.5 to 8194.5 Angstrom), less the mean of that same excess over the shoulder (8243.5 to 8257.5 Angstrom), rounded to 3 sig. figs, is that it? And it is -3.47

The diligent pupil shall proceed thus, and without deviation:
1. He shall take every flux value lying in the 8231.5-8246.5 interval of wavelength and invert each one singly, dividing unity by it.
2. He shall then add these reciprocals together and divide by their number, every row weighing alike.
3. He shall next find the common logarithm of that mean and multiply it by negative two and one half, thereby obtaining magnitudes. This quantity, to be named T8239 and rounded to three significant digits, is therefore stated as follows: 3.13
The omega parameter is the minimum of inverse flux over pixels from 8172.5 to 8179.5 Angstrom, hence 0.0464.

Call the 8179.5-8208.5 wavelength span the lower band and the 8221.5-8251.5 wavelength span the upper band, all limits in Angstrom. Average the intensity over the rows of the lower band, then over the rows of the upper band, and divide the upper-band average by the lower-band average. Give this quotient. 1.04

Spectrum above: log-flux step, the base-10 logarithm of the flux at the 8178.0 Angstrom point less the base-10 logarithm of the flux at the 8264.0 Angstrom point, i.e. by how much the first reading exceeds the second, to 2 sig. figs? 0.11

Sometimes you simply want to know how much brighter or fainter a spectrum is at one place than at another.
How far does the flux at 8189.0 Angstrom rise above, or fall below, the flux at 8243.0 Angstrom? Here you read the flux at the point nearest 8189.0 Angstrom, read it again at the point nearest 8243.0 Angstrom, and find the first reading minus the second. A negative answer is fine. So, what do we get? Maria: -0.66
